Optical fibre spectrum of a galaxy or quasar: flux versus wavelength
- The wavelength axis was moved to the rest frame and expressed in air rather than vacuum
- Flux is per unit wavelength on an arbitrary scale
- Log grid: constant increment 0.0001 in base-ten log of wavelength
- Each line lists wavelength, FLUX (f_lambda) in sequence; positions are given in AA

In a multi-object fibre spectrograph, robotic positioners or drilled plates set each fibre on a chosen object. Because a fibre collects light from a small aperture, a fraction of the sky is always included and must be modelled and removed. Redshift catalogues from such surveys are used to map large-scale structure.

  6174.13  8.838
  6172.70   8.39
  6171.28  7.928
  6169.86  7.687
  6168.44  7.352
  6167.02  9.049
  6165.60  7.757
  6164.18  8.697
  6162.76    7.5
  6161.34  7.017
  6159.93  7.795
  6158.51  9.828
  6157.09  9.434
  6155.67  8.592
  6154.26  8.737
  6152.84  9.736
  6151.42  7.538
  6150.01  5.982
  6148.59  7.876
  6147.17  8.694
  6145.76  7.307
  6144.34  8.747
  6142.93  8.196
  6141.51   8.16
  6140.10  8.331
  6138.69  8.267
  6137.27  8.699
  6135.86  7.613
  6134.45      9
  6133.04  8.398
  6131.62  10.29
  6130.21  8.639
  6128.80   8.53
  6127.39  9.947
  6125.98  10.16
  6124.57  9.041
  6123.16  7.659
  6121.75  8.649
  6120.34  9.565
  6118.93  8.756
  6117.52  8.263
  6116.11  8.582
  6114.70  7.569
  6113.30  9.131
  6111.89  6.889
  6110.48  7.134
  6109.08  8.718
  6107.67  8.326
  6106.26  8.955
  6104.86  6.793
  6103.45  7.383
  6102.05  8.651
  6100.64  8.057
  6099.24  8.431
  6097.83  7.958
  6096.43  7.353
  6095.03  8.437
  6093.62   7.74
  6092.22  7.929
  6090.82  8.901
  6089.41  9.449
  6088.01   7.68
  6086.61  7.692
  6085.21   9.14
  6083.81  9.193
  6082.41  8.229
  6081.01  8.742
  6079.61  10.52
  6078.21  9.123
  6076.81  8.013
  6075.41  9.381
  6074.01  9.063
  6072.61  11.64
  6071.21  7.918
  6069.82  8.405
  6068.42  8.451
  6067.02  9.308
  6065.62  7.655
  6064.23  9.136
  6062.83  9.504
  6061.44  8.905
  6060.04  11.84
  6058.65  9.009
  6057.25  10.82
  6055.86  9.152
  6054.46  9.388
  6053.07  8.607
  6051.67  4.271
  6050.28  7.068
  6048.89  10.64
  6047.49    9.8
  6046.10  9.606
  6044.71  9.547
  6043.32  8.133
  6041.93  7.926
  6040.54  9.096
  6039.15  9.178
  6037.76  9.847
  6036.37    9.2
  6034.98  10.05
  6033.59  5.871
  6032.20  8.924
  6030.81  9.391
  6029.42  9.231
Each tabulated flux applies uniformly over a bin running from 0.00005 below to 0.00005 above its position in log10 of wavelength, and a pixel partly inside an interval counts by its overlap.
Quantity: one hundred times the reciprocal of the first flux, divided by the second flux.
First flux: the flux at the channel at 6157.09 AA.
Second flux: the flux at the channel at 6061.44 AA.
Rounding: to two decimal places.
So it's 1.19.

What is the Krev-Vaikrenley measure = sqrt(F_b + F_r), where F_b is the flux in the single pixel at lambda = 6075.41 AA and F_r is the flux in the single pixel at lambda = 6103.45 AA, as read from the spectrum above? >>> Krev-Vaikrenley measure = 4.09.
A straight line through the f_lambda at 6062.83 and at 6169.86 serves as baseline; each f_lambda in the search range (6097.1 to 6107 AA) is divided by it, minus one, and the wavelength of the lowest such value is 6104.86 AA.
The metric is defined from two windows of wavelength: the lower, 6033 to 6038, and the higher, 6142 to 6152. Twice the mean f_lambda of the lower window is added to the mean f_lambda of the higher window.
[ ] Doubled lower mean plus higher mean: 25.2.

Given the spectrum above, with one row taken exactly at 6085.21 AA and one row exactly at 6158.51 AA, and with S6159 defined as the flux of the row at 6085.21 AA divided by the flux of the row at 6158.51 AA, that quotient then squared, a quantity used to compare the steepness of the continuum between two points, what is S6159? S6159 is 0.86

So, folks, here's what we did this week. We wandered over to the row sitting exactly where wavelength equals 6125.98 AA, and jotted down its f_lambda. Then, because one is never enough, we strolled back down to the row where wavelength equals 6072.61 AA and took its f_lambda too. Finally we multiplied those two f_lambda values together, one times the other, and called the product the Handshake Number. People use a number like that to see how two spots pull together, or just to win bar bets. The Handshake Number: 118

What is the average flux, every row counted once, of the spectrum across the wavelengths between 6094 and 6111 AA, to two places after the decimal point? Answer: 8.02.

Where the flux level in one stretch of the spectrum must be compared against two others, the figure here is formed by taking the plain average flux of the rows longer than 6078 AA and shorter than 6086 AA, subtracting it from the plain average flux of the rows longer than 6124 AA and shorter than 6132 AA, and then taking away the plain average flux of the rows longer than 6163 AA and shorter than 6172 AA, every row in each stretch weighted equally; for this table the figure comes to -7.8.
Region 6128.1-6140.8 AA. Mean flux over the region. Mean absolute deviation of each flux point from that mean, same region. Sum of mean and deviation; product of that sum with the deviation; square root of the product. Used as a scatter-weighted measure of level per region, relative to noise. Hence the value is 2.04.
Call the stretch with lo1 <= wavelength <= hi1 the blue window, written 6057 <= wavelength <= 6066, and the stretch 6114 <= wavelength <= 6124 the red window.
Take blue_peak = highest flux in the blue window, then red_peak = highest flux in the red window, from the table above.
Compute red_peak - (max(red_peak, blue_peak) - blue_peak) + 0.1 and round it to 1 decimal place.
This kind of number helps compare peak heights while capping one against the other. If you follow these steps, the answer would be 9.7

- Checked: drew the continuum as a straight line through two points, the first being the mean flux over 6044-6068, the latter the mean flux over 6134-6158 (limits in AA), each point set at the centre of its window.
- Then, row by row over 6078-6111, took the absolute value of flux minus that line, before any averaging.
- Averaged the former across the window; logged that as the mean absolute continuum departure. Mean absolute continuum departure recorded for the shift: 0.70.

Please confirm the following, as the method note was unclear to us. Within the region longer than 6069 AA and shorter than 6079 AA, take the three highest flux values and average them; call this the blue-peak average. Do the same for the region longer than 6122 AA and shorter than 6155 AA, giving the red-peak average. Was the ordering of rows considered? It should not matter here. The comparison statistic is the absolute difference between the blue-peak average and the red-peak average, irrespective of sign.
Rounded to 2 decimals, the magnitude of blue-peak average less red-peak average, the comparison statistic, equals 0.08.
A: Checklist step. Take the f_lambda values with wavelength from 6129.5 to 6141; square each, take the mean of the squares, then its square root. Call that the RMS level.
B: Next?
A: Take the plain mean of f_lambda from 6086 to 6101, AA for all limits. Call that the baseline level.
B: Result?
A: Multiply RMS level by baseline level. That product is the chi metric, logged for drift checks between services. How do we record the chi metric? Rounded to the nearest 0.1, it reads 70.8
